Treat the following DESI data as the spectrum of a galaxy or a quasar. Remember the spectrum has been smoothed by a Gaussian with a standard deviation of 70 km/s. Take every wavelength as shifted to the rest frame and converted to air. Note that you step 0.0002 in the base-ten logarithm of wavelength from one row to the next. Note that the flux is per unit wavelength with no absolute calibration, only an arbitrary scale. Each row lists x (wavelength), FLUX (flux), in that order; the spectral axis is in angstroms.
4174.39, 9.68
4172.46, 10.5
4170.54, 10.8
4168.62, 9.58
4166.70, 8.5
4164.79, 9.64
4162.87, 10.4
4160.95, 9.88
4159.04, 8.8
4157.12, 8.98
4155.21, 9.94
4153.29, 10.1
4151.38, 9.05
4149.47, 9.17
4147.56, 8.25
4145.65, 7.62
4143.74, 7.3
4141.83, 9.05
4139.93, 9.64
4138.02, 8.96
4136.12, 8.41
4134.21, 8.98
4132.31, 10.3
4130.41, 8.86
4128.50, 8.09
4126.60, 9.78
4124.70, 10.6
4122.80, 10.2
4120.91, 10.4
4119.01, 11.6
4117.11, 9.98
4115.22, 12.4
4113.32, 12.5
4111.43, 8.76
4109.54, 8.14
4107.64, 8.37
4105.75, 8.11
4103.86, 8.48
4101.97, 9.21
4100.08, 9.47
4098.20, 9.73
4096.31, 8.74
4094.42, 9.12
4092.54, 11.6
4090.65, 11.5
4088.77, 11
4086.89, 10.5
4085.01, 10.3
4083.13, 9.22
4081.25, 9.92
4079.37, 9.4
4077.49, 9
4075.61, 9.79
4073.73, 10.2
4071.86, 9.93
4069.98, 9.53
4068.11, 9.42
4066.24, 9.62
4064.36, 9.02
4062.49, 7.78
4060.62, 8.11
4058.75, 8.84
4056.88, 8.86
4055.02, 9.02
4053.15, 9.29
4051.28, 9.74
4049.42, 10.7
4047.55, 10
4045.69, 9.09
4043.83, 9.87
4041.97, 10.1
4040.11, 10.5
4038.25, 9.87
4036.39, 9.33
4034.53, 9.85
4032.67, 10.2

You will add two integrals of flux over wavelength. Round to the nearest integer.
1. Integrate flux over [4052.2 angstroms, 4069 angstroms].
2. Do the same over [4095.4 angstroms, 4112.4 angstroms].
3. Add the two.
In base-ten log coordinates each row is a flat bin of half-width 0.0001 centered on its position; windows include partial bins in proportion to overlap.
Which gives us 299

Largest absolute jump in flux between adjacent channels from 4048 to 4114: 3.7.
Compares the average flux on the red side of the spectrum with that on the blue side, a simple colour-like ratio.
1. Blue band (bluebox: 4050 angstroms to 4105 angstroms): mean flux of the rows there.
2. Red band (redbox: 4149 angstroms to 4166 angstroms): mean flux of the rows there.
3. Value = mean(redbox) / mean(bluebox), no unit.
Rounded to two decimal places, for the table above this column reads 1.00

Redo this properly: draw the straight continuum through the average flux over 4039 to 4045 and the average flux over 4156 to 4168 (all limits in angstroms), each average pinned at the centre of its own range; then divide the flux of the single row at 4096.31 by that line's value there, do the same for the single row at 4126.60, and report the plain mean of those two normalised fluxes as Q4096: 0.96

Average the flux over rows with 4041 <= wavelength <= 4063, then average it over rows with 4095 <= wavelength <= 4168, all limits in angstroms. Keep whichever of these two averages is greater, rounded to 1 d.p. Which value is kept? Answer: 9.4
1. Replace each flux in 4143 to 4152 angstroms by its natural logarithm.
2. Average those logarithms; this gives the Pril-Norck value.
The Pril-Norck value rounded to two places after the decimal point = 2.11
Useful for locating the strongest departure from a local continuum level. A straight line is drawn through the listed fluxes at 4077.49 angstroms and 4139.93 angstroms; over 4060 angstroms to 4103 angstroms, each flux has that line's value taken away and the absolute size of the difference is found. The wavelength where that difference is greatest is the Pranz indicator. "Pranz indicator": 4092.54 angstroms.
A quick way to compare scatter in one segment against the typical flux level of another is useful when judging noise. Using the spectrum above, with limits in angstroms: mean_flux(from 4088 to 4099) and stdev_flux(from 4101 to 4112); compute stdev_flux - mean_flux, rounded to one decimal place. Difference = -9.9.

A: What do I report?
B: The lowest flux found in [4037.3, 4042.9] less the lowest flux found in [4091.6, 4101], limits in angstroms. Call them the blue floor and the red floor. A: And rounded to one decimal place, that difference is 1.1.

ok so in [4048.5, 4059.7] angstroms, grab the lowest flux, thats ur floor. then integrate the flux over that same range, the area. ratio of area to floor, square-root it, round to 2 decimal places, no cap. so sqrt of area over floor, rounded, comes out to 3.45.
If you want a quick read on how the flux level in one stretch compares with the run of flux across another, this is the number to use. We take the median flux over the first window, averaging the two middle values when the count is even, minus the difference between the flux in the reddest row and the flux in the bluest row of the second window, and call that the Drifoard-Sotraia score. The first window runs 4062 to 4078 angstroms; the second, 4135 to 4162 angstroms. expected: 8.1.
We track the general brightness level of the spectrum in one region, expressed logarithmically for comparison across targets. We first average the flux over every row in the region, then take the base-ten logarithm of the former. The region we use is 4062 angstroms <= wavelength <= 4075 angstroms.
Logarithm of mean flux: 0.97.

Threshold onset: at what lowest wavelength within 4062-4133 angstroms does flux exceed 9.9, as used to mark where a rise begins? 4071.86 angstroms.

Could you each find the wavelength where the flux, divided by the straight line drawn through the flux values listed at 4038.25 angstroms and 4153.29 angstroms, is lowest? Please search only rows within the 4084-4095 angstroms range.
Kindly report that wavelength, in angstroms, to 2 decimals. 4094.42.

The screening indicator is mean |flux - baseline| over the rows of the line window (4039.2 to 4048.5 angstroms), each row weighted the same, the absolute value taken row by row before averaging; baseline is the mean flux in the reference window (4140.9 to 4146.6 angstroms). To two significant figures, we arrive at 1.9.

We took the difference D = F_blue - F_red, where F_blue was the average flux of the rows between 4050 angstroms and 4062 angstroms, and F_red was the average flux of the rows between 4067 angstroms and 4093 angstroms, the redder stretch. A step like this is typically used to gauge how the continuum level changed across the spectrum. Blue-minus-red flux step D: -1.1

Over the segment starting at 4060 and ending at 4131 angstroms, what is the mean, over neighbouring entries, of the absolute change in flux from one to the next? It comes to 0.75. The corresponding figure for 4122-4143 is 0.88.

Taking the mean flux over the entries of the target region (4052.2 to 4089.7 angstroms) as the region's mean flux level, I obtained 9.4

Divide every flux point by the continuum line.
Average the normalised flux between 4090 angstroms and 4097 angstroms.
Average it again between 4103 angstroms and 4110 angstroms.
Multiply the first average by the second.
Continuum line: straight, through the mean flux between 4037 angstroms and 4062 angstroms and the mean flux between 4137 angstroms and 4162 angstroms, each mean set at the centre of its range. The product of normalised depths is 0.99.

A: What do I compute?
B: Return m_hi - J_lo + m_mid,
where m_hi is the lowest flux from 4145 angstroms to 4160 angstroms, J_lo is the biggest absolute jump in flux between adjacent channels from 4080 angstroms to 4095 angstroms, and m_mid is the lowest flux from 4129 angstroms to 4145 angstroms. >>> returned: 12.4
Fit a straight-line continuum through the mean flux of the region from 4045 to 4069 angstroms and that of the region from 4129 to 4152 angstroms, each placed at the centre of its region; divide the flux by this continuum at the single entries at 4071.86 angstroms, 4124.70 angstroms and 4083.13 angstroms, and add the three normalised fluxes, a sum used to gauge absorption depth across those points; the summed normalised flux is 3.30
